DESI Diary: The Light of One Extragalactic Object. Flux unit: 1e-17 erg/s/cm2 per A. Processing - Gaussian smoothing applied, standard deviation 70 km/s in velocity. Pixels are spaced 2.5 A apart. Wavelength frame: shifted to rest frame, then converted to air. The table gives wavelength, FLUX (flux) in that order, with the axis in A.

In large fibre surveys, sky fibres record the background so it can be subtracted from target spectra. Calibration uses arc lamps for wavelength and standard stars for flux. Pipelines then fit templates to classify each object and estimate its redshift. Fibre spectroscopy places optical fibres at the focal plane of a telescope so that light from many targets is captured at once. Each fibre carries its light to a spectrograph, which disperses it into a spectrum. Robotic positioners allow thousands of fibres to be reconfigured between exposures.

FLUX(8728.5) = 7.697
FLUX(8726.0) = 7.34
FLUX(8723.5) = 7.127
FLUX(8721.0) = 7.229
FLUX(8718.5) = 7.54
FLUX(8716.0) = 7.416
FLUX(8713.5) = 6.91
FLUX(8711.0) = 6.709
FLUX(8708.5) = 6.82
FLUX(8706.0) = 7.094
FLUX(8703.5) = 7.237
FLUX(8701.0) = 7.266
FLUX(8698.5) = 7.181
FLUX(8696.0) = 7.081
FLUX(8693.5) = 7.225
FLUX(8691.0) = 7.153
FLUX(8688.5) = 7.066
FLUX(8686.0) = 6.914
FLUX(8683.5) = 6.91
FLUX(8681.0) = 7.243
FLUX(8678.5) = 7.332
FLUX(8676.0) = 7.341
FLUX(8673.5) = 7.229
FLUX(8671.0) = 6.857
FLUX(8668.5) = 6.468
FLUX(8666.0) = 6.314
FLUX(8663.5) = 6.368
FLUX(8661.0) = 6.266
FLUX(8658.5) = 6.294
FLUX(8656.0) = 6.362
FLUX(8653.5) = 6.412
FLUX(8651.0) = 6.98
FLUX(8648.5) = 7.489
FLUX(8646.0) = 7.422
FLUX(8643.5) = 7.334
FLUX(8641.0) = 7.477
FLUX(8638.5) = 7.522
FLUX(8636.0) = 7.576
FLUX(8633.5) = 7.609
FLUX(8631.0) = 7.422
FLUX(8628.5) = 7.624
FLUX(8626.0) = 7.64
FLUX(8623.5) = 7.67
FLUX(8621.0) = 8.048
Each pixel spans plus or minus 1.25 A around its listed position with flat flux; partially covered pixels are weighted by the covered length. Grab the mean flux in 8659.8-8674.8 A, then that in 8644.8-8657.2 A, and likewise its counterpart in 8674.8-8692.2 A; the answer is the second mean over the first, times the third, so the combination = 7.5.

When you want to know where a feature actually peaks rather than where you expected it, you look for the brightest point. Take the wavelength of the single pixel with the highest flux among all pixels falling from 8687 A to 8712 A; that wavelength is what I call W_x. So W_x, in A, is 8701.0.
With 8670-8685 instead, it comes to 8676.0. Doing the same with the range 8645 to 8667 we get 8648.5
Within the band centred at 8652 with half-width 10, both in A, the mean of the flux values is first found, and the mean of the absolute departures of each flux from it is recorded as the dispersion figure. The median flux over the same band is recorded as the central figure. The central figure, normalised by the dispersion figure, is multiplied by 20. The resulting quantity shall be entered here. 275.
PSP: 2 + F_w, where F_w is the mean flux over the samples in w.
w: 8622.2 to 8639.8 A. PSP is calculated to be 9.58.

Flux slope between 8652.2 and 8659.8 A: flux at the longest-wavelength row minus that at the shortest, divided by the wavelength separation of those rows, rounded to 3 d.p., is -0.024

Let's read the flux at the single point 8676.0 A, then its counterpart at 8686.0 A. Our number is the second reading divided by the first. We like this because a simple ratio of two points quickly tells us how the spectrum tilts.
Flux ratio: 0.94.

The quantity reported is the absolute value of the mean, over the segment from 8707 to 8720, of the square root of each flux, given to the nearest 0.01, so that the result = 2.66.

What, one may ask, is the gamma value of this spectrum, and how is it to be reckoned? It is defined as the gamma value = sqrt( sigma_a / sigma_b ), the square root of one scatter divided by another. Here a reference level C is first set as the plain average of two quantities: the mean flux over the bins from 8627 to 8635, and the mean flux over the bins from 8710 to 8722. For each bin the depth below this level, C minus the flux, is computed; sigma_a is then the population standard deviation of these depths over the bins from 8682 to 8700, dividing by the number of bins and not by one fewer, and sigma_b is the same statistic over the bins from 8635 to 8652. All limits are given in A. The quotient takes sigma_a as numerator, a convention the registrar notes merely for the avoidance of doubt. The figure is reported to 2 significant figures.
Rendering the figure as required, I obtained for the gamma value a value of 0.79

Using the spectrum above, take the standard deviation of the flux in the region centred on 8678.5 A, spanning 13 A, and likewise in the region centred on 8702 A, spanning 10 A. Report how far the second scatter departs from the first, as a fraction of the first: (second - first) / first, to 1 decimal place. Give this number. -0.6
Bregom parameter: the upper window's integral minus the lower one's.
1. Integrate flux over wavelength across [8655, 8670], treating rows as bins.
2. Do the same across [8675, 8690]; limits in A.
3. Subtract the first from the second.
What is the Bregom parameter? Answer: 12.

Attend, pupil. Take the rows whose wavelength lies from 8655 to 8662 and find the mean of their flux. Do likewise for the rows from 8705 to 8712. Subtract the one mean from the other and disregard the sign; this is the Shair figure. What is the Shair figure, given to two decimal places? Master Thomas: 0.57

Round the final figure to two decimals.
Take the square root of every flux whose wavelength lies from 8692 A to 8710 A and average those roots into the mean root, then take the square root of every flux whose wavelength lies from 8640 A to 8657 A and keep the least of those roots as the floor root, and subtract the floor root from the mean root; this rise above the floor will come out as 0.15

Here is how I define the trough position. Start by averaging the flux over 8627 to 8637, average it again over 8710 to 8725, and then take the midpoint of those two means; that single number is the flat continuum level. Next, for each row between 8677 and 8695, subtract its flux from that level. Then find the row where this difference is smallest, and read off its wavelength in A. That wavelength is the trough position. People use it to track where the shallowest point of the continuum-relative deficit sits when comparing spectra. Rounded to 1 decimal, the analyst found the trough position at 8678.5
